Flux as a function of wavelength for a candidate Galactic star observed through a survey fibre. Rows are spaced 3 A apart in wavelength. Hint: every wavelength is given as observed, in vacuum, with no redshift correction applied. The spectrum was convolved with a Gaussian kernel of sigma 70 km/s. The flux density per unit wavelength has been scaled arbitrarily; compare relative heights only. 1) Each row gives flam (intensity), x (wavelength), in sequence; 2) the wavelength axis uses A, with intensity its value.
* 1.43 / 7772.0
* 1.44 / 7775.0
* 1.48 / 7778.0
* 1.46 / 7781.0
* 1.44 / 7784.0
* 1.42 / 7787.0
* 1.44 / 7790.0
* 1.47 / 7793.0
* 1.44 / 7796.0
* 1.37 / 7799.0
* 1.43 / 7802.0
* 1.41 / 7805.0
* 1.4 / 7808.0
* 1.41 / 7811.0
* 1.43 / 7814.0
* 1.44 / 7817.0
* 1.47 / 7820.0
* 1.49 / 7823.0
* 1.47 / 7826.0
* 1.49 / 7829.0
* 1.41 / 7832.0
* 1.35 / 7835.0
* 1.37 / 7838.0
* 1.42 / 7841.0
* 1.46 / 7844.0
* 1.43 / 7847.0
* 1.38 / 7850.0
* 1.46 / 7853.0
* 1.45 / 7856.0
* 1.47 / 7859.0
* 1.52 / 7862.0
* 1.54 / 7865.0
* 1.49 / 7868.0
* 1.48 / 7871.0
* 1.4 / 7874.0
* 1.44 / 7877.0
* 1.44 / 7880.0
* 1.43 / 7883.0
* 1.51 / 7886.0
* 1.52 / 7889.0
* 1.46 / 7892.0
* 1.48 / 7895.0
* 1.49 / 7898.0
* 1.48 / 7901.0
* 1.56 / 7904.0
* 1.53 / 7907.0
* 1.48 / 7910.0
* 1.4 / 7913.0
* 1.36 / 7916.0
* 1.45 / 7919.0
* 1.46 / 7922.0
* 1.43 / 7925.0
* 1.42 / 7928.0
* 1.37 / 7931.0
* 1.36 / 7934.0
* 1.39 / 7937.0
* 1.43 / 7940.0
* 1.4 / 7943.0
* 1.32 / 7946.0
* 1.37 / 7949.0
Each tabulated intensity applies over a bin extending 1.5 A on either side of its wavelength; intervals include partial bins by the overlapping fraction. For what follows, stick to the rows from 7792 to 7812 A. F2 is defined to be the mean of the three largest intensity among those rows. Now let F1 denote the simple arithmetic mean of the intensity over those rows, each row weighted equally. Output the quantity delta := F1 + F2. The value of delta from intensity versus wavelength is 2.865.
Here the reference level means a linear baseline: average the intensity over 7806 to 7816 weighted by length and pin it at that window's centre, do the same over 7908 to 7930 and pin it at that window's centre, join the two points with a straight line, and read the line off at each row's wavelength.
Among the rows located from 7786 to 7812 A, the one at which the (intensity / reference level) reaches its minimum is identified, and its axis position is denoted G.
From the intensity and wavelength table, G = 7799.0 A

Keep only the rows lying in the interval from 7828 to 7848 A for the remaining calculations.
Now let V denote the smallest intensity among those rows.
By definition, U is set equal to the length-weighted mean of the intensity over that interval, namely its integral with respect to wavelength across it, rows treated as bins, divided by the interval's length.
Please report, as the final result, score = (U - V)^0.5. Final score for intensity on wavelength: 0.258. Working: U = 1.42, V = 1.35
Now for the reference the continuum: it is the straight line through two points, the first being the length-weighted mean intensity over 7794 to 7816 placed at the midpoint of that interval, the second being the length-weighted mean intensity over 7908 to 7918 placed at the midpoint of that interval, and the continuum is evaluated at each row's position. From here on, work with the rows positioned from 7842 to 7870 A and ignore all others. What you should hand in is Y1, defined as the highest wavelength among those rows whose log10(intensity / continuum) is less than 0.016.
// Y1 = 7859.0 A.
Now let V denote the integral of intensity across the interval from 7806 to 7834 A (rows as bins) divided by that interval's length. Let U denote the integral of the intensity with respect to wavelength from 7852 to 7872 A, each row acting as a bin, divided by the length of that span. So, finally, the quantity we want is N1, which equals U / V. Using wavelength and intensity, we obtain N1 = 1.03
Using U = 1.49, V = 1.44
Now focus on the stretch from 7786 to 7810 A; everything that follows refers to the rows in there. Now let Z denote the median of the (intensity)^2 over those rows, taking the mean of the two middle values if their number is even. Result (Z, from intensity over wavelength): 2.03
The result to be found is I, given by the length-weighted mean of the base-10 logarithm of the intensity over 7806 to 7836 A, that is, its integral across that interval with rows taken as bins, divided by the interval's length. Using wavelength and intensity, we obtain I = 0.157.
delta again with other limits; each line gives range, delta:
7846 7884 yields 2.973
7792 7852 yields 2.910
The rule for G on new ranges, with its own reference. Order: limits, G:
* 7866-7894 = 7874.0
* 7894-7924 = 7916.0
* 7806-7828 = 7808.0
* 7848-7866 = 7850.0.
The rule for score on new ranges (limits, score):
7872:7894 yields 0.241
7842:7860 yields 0.246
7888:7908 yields 0.204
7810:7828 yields 0.209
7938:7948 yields 0.251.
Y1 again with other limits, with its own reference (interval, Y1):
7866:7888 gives 7883.0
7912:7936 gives 7934.0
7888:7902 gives 7892.0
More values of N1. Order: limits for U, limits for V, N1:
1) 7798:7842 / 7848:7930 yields 0.97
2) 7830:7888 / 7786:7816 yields 1.02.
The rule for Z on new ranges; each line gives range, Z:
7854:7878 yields 2.18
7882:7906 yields 2.21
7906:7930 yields 2.07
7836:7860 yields 2.07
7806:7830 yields 2.12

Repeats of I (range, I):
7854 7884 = 0.166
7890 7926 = 0.166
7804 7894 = 0.161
